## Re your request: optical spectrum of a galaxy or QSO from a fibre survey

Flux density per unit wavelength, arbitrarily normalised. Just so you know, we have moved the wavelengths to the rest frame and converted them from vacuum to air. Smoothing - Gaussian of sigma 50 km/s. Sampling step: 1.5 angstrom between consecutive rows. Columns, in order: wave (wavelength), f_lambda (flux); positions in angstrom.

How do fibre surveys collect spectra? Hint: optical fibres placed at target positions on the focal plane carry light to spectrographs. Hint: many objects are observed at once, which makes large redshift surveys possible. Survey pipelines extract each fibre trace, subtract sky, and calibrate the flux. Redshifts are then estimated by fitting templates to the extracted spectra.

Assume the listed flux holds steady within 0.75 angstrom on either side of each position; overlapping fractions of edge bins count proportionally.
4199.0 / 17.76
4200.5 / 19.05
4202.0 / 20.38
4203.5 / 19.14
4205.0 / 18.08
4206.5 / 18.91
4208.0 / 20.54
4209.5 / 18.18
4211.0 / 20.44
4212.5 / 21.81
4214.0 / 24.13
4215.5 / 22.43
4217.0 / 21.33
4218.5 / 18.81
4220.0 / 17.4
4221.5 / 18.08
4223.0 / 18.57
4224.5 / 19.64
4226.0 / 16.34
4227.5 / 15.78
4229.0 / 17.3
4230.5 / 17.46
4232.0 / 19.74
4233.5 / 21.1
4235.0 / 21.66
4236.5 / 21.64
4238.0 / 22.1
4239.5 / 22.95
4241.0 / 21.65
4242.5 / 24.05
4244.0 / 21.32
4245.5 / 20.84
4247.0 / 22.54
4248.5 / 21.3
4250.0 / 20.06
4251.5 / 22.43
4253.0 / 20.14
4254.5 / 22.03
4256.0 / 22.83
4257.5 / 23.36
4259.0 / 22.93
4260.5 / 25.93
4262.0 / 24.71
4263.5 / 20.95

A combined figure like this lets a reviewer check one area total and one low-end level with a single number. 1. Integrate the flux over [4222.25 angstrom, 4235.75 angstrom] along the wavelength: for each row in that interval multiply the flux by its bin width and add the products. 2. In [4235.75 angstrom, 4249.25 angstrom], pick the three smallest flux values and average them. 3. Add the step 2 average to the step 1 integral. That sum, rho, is 273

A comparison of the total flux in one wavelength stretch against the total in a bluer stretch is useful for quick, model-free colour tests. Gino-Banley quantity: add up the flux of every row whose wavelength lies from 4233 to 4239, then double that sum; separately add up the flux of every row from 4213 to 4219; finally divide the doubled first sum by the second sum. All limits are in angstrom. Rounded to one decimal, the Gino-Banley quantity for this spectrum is 2.0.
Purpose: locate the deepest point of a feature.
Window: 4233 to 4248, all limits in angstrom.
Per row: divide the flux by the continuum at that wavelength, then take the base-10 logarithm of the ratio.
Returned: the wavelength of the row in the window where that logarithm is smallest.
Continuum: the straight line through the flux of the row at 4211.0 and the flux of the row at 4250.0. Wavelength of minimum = 4245.5 angstrom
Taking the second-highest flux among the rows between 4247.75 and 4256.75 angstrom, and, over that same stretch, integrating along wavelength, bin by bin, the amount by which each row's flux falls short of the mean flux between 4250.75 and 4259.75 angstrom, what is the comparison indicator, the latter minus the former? -15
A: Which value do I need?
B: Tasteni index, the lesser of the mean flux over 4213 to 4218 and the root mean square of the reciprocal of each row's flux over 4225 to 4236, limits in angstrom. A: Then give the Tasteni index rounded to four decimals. 0.0552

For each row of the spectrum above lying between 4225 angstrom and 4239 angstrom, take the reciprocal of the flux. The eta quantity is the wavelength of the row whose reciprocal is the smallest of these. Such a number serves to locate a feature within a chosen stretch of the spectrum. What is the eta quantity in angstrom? 4238.0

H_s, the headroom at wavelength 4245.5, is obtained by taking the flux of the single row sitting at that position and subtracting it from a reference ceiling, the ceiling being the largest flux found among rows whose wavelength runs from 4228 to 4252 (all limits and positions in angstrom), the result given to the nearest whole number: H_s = 3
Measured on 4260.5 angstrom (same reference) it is -2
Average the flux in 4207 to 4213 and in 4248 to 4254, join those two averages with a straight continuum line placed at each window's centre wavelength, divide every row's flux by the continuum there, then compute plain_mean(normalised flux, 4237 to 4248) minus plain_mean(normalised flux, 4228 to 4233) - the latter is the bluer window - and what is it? 0.18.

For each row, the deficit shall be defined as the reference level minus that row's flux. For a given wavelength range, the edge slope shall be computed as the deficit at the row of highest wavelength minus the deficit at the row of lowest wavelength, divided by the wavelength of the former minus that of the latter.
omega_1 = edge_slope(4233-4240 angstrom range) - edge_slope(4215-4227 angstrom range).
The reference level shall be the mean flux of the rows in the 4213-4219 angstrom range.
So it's -0.89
